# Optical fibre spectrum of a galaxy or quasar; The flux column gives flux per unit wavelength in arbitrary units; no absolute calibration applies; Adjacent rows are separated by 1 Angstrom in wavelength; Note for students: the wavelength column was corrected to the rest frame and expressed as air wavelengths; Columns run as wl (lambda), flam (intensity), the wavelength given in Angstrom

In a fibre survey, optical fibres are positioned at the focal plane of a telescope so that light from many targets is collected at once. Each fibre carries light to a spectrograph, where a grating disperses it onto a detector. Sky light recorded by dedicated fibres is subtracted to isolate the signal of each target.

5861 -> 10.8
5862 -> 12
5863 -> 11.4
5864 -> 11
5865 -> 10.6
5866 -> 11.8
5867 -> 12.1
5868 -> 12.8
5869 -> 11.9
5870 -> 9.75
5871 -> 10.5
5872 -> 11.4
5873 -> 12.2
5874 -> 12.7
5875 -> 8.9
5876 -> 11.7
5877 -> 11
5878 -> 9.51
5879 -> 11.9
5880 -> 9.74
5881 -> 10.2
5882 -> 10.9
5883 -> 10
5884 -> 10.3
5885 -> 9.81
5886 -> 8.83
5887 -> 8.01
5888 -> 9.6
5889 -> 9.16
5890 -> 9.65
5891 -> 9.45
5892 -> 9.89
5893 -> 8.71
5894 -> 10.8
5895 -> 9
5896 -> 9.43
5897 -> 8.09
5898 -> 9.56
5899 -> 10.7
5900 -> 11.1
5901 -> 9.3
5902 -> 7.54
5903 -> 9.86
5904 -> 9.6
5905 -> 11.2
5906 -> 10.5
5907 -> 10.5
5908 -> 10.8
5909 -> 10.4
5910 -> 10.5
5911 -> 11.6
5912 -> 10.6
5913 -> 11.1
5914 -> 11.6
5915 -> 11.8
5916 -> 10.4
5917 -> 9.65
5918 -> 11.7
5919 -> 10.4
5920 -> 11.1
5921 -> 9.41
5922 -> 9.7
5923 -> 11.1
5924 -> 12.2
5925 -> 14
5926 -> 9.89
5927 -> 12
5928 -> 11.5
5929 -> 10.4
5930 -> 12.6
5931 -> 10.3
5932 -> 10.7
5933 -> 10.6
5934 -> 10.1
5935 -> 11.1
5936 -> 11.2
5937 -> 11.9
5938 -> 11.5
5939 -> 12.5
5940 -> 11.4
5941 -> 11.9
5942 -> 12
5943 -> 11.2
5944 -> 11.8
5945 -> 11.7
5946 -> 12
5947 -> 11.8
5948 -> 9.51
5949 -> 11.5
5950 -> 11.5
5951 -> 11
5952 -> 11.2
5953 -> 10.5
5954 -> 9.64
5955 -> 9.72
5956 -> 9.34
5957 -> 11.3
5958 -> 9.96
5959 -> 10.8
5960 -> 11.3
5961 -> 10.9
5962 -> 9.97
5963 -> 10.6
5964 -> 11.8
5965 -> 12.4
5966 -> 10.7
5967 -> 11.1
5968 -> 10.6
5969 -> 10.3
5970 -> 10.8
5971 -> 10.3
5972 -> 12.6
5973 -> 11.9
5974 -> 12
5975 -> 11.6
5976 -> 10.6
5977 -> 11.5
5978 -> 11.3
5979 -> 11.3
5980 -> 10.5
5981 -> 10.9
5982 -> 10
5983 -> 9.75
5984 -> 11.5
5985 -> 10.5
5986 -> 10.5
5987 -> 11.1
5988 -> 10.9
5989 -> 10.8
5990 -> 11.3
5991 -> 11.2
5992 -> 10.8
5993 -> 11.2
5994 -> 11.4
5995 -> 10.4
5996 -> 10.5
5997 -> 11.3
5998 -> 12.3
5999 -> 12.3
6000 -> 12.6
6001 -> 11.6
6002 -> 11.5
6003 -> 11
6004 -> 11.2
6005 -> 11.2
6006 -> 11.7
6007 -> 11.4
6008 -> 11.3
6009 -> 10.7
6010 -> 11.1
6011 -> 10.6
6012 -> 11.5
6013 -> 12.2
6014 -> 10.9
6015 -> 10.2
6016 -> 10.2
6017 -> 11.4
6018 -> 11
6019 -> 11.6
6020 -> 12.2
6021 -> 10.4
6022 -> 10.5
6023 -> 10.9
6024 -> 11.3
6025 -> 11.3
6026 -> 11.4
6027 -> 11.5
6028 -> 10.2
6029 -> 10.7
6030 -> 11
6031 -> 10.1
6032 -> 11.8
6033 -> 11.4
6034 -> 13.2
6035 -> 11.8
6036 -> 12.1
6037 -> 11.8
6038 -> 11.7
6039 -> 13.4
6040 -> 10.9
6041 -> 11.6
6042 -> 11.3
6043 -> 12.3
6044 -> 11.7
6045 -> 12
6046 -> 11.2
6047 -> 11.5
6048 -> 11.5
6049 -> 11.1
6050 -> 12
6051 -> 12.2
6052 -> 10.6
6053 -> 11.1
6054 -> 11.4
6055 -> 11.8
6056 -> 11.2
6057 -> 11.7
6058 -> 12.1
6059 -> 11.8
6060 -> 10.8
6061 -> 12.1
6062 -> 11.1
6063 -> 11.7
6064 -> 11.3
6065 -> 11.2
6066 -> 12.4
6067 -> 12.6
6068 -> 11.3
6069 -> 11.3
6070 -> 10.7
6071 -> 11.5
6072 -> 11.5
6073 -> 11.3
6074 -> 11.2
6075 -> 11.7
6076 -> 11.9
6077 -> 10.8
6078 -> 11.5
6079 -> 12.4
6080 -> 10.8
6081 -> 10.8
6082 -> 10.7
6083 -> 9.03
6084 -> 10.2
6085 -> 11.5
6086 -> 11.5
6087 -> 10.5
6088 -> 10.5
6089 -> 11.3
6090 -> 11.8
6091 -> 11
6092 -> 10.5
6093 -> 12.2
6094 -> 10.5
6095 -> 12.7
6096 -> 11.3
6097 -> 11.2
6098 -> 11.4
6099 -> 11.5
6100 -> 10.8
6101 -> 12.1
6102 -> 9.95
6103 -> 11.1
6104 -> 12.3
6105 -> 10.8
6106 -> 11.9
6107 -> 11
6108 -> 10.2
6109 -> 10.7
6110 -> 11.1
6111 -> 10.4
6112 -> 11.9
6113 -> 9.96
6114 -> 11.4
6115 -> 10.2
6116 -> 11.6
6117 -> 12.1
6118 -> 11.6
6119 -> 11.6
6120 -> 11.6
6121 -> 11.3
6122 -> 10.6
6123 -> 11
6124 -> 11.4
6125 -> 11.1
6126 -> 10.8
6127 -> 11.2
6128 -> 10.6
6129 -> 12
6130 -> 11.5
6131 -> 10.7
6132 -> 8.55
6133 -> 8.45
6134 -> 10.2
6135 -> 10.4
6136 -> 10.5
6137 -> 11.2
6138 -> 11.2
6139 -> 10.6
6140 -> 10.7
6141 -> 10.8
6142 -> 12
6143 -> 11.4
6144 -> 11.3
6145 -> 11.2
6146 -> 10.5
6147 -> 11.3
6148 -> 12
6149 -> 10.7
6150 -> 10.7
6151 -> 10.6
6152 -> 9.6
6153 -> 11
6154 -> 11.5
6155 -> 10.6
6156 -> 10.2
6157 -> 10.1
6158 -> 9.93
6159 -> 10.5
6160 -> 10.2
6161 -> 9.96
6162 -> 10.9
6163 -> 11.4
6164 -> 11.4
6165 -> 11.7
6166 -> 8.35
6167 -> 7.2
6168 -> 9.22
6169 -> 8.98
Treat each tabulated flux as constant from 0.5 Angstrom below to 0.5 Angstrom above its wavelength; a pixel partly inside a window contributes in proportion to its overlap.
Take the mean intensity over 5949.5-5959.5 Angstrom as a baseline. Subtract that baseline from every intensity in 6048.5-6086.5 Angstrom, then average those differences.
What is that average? 0.87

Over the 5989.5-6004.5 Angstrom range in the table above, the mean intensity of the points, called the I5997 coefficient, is 11.4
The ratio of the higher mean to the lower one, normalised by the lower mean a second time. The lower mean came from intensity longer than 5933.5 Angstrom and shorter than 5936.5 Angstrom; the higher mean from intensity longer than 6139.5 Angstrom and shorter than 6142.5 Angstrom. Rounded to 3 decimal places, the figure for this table 0.096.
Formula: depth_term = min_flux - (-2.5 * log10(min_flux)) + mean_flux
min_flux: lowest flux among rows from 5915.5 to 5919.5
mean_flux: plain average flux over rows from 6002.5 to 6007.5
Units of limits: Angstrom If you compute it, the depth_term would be 23.4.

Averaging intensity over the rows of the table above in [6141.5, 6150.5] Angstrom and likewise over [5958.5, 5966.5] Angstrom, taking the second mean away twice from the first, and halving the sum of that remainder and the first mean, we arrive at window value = 0.17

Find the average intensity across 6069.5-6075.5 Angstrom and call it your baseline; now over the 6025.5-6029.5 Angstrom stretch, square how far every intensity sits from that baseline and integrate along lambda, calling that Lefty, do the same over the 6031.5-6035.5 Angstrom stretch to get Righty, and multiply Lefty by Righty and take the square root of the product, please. 2.6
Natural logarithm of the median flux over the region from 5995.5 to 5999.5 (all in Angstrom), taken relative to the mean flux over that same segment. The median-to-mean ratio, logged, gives 0.017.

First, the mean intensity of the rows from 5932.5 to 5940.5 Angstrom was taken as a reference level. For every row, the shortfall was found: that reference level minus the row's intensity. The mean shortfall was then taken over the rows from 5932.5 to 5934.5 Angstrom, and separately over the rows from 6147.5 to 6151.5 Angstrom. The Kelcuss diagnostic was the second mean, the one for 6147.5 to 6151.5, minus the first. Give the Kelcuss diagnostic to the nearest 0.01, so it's -0.65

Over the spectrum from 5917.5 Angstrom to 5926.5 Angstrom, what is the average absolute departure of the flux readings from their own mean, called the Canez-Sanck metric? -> 1.1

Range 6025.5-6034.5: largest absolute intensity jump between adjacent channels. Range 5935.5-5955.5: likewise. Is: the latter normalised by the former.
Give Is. 1.3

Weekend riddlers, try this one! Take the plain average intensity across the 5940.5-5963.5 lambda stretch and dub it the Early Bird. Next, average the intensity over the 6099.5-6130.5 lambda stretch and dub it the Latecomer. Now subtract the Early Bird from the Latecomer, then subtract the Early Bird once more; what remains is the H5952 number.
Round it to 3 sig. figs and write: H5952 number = -10.7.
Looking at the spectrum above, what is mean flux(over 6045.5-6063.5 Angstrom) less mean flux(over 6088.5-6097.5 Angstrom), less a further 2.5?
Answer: -2.39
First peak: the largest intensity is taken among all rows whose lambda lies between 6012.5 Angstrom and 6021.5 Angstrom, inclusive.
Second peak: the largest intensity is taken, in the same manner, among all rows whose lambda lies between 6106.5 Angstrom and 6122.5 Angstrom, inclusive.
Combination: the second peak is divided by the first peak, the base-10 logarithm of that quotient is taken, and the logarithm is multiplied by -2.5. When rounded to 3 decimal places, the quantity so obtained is 0.009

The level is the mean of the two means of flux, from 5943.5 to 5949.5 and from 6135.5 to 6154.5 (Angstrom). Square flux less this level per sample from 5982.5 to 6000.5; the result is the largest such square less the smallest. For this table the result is 2.1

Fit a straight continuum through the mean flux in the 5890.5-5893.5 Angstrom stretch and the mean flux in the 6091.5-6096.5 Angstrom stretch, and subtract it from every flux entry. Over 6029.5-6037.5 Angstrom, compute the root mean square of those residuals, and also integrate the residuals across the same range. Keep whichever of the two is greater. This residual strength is 6.69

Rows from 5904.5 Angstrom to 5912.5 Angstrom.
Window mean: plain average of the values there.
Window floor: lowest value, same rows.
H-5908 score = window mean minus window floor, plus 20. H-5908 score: 20.4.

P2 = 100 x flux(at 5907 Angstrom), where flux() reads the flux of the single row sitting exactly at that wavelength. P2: 1050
